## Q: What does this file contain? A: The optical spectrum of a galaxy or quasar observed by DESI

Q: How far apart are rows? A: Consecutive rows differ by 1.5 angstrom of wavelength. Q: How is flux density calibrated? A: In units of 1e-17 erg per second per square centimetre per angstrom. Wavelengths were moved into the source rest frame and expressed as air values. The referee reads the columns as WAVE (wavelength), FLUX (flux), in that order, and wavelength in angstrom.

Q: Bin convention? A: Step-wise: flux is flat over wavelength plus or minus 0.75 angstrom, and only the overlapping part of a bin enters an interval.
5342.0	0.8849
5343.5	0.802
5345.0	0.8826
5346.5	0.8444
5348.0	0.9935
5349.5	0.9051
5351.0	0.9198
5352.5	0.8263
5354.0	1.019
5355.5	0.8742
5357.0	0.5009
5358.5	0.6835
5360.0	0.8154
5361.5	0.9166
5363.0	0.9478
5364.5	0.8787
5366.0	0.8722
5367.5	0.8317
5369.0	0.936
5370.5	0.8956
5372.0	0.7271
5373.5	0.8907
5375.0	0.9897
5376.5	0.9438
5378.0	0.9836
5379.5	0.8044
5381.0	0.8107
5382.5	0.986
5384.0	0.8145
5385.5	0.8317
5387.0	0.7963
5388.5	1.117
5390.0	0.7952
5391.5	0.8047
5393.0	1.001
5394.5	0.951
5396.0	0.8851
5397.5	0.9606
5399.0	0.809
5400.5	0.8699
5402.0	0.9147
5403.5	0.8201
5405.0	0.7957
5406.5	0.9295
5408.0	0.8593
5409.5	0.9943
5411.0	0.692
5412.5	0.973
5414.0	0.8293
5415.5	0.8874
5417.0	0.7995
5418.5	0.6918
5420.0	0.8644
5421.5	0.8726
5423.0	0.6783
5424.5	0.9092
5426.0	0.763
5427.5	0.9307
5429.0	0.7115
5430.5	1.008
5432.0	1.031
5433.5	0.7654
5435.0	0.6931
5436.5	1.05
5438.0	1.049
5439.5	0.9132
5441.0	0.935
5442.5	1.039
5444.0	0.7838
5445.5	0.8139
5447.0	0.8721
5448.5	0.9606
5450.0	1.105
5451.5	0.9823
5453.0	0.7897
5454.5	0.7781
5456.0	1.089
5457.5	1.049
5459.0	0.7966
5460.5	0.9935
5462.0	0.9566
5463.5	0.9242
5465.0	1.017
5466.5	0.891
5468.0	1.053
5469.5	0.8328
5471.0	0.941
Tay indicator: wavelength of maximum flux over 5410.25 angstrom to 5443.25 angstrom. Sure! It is 5436.5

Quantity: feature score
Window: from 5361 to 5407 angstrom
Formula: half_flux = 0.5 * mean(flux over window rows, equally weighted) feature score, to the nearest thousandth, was 0.444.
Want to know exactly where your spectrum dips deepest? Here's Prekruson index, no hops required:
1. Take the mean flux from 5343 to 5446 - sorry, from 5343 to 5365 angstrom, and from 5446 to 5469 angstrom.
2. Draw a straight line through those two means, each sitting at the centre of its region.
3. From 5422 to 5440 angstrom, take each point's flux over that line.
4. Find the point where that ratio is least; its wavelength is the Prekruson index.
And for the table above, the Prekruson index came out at 5423.0 angstrom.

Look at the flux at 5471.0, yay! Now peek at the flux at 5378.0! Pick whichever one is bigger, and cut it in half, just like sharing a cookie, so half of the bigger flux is 0.49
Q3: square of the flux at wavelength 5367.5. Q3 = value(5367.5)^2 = 0.69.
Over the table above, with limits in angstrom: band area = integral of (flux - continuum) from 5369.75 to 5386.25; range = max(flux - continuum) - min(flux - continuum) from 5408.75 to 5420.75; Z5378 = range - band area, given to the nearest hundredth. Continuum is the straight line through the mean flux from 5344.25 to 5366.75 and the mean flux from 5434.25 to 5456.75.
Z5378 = 0.23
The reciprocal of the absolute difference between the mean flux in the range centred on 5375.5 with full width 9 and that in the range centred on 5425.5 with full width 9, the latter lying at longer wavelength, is 13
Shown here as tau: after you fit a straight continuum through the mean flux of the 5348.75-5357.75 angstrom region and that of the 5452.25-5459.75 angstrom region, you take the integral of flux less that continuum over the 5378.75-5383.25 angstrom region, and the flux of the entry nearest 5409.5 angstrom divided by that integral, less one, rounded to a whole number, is 21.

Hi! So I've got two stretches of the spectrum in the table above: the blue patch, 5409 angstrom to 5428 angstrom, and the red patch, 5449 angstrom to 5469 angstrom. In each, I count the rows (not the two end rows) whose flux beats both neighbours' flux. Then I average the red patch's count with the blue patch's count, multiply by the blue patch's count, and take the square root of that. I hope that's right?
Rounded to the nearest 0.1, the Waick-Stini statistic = 3.7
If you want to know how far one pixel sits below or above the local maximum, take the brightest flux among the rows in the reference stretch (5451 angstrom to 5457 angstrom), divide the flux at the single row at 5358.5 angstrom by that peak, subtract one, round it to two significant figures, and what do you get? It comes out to -0.37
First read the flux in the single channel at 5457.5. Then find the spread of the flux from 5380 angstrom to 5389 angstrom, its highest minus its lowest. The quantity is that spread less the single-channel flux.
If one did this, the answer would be -0.73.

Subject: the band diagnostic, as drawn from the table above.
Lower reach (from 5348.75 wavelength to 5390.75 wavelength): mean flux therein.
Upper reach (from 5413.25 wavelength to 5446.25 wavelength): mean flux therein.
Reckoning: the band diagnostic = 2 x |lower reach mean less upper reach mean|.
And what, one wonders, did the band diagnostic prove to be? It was 0.01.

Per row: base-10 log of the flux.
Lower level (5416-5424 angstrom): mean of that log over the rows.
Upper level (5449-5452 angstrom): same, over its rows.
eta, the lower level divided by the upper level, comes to -6.2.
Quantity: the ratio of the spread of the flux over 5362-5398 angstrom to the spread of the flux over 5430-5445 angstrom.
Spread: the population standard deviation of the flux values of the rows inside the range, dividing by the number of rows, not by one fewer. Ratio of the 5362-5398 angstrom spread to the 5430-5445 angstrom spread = 0.69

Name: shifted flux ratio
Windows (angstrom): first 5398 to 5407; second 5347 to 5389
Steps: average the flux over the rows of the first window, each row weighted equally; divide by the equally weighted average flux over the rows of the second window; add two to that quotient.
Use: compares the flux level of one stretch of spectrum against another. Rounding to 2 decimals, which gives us 2.98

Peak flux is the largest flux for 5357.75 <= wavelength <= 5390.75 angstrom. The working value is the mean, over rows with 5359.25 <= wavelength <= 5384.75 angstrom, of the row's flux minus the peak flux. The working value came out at -0.23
